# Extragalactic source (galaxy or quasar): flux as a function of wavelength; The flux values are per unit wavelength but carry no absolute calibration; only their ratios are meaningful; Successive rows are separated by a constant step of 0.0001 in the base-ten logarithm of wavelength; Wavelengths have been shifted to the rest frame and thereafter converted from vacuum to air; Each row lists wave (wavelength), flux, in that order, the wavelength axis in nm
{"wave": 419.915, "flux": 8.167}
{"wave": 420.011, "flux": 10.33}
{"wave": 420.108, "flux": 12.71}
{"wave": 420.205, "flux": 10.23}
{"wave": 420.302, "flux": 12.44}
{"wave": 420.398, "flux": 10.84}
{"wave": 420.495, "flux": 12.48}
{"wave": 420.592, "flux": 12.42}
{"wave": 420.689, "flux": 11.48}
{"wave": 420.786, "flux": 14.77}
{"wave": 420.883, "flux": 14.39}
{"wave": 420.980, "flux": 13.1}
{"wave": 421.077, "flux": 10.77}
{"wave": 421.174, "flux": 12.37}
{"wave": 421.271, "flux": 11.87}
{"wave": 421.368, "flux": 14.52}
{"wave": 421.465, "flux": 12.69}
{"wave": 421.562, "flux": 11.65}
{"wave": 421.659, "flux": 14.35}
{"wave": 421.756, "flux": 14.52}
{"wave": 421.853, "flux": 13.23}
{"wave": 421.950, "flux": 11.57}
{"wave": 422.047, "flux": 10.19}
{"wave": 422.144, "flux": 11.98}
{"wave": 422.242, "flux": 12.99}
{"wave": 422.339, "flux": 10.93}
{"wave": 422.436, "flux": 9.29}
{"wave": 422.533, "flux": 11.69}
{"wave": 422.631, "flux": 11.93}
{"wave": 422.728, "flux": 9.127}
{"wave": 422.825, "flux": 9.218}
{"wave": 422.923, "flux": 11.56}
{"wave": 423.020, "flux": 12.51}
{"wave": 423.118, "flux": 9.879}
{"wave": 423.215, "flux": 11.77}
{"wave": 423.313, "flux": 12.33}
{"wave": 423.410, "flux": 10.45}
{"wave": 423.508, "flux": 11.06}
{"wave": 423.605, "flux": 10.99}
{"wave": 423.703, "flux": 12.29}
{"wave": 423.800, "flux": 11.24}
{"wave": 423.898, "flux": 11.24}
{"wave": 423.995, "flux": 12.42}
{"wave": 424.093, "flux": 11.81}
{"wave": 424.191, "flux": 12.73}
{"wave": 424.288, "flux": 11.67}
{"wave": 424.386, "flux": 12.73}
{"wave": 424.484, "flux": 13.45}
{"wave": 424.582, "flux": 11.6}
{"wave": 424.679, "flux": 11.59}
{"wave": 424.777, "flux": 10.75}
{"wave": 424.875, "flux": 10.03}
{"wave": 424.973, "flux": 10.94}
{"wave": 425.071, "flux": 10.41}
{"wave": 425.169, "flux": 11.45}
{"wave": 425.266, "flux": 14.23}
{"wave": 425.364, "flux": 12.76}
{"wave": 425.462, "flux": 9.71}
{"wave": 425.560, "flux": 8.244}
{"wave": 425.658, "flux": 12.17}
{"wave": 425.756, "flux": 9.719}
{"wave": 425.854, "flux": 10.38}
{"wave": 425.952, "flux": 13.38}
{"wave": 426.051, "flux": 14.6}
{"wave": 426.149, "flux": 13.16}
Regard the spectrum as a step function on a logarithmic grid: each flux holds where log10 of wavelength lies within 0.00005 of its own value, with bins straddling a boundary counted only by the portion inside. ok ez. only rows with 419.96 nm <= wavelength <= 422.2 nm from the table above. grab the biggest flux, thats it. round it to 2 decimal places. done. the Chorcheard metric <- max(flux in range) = 14.77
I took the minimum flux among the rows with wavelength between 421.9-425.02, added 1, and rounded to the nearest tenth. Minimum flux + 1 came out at 10.1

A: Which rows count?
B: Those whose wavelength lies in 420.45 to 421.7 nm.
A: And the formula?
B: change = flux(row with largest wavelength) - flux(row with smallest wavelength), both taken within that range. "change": 1.9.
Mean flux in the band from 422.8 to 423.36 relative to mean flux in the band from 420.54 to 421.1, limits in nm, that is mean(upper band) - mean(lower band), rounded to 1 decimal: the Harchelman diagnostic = -1.6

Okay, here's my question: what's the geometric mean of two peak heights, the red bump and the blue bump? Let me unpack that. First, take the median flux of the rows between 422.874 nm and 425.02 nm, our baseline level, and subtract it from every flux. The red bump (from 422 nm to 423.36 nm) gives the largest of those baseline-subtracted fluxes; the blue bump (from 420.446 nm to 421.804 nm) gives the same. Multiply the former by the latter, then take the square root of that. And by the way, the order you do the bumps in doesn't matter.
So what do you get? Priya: 2.10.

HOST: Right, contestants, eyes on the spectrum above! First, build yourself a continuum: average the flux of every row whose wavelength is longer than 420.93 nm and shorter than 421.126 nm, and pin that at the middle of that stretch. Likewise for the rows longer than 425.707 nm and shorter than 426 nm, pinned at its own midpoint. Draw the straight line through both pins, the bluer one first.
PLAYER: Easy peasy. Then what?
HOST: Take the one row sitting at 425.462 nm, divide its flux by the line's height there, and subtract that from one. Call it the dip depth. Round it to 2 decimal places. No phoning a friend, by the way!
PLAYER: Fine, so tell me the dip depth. 0.13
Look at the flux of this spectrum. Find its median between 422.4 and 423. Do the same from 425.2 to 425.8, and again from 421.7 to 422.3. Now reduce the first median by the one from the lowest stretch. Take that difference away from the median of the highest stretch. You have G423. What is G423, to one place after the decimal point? 13.0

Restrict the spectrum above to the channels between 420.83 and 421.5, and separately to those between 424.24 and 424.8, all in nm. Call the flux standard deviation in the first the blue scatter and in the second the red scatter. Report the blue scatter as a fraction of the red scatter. 1.4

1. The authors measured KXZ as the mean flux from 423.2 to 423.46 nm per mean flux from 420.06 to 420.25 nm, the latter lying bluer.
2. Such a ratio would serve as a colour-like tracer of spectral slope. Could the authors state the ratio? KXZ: 1.00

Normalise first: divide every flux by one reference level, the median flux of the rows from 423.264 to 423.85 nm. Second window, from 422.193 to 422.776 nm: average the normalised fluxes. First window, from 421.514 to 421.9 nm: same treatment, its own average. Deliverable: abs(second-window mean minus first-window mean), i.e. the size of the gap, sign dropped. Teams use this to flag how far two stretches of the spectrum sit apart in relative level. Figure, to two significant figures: 0.22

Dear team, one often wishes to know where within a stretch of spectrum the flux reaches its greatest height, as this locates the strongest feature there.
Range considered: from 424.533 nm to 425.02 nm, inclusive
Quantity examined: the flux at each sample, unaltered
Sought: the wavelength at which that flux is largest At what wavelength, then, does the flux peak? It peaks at 424.582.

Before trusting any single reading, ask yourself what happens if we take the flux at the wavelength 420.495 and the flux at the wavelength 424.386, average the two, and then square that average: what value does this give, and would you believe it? 159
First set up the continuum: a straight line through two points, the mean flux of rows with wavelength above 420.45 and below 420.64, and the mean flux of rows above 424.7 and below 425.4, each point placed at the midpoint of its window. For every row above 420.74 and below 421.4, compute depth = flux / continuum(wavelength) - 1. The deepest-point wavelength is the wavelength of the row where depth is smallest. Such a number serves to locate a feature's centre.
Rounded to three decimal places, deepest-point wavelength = 421.077 nm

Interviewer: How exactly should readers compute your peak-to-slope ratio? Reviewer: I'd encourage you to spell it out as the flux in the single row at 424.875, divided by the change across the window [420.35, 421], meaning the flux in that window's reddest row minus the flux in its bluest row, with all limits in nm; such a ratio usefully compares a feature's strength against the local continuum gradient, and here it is 4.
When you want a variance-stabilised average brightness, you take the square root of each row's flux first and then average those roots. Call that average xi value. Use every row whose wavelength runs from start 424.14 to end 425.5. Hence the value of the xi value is 3.42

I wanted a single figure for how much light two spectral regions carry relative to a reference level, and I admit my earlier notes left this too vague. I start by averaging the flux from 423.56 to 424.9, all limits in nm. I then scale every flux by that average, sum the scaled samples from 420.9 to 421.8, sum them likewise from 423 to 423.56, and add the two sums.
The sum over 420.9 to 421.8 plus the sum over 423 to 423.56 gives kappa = 15.6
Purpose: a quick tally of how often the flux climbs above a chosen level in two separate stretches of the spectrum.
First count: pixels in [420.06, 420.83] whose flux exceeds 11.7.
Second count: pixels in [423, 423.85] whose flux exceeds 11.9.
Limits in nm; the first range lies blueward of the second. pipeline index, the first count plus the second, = 8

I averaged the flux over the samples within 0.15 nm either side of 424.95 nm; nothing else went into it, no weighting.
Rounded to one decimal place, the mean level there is 10.5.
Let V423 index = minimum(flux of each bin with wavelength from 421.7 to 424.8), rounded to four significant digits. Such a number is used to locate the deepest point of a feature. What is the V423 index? 9.127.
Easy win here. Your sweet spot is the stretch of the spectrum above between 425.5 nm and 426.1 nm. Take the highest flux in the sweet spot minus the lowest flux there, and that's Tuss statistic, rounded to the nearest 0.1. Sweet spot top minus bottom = 6.4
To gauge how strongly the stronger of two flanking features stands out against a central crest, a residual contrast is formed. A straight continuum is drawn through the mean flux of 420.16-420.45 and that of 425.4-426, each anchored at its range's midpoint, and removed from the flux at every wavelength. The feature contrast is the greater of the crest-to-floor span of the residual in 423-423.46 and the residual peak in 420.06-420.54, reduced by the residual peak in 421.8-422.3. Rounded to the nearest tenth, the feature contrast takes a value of 0.4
